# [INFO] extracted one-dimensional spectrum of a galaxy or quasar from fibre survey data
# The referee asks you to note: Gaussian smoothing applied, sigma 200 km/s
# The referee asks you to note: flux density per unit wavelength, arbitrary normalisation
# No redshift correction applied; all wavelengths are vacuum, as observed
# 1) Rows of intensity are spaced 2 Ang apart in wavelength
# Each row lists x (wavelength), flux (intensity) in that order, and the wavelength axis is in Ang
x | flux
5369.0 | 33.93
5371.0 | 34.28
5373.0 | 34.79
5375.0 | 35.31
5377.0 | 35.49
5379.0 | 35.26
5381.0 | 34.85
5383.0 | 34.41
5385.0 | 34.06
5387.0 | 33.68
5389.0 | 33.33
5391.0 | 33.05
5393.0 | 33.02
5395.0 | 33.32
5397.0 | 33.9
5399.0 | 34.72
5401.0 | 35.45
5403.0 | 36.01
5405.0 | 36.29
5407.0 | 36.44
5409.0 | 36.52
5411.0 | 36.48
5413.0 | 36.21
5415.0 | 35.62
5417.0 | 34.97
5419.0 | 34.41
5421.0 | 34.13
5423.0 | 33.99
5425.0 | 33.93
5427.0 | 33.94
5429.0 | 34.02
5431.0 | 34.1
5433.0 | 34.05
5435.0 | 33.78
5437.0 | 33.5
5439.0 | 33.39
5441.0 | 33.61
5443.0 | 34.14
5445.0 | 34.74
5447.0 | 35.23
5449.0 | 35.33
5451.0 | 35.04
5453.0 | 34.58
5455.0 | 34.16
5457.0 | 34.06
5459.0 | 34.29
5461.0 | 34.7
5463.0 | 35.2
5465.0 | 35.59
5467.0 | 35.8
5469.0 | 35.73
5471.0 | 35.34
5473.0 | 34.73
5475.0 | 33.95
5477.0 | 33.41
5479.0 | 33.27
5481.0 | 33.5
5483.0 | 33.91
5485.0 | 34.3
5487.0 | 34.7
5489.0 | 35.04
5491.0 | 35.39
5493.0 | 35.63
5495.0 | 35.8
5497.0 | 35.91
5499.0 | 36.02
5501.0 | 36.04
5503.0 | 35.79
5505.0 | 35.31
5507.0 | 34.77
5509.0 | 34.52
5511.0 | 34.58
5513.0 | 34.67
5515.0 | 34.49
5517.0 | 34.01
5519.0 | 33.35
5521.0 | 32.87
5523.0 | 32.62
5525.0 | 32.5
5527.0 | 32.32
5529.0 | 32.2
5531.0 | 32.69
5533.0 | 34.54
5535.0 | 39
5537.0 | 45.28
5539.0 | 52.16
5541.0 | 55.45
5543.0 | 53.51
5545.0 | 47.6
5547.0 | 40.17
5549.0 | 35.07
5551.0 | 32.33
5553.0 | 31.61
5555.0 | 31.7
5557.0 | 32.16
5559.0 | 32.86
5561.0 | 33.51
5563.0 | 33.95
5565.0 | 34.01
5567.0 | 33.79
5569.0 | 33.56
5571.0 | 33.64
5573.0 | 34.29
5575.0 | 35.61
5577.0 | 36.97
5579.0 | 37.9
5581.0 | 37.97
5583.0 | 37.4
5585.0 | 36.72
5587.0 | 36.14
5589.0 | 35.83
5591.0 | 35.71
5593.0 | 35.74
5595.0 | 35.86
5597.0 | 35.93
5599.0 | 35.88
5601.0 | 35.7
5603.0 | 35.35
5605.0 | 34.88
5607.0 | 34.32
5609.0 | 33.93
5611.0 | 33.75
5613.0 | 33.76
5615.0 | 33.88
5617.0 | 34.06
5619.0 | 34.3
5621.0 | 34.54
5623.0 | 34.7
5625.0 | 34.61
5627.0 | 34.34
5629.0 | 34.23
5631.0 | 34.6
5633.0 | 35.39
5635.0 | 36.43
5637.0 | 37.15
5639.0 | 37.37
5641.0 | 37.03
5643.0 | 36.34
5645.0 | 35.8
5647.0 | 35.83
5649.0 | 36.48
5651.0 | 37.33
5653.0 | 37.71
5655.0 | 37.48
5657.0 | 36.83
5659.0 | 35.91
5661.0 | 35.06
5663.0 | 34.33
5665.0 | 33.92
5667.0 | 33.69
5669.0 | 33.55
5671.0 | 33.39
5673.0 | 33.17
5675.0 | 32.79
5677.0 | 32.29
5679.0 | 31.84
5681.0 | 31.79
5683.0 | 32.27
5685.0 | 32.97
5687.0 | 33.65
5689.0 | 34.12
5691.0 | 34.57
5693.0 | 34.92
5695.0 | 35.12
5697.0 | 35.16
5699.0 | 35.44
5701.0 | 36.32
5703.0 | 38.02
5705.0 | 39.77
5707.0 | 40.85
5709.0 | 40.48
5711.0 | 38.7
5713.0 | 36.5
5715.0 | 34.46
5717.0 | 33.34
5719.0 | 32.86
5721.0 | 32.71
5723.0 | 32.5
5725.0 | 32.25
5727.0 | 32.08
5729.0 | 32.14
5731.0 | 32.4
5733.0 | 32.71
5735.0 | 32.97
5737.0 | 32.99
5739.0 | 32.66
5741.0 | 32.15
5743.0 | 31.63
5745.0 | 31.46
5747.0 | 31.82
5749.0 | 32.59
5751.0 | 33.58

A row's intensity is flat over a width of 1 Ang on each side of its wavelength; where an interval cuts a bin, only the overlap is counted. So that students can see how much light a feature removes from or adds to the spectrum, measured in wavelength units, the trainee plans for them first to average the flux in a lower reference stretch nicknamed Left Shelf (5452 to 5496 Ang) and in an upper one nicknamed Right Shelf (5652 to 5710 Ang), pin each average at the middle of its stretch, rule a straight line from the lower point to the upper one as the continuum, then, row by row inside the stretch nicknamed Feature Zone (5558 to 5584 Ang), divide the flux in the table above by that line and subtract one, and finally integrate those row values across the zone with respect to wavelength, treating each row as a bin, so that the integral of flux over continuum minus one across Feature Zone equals 0.1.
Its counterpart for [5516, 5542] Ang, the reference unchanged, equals 2.1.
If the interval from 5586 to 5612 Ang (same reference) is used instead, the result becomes 0.3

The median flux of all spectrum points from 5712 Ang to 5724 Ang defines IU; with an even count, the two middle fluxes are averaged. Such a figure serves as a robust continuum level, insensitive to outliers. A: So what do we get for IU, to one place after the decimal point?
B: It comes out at 33.1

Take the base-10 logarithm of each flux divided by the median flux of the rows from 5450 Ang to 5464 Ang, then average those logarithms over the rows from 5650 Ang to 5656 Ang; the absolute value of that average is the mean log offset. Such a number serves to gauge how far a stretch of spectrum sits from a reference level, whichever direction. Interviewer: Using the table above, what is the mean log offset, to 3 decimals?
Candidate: 0.035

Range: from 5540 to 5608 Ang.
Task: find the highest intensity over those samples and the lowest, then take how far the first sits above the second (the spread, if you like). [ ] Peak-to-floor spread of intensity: 24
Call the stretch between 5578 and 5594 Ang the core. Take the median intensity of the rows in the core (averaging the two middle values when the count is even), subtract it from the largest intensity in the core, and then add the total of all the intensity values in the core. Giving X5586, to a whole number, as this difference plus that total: 295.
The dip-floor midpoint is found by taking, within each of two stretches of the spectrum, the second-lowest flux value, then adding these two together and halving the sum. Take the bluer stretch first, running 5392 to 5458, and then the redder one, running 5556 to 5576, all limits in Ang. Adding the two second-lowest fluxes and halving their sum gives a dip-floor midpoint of 33.1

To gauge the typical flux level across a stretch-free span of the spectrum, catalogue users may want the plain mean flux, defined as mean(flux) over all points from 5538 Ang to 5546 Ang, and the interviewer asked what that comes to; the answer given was 52.2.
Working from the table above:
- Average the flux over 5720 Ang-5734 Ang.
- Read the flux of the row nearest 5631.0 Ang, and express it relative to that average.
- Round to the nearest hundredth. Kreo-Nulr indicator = 1.07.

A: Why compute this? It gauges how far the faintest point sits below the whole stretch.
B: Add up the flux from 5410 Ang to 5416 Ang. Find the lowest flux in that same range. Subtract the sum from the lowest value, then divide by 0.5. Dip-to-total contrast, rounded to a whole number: -145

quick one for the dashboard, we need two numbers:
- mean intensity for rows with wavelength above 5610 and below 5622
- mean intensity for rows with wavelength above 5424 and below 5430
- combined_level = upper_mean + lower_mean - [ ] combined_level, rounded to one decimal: 68.0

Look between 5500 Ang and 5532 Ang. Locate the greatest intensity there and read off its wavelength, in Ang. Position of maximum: 5501.0 Ang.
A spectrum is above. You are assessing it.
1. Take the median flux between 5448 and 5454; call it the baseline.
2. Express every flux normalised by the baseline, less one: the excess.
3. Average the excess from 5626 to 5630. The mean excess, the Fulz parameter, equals -0.022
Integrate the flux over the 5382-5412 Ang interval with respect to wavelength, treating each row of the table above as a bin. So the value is 1041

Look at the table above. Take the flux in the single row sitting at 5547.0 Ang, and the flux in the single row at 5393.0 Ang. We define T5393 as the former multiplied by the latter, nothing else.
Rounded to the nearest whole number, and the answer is 1326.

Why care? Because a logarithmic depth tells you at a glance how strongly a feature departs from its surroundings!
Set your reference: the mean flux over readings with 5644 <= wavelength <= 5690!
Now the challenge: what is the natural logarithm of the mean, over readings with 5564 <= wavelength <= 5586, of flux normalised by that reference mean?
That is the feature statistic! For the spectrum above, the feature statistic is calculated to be 0.034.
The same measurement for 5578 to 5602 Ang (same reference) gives 0.055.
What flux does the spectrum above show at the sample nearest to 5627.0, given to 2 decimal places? 34.34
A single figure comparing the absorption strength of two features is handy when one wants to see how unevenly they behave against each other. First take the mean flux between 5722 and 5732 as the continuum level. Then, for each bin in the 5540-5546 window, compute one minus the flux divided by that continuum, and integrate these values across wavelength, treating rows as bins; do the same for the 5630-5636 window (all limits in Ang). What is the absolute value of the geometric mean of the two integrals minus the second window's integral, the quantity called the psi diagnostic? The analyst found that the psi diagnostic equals 2.1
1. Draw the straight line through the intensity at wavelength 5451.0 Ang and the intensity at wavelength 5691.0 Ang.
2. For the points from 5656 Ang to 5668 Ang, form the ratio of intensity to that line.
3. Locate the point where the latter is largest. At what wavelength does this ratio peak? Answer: 5657.0 Ang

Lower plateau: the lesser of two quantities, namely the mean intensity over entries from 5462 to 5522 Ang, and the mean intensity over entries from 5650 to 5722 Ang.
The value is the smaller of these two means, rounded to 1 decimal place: 34.8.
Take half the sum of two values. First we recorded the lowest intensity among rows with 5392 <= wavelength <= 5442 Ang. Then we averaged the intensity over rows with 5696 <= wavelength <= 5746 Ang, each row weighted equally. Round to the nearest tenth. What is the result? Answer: 33.8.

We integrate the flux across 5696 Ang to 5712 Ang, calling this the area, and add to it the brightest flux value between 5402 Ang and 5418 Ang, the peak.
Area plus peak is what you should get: 646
